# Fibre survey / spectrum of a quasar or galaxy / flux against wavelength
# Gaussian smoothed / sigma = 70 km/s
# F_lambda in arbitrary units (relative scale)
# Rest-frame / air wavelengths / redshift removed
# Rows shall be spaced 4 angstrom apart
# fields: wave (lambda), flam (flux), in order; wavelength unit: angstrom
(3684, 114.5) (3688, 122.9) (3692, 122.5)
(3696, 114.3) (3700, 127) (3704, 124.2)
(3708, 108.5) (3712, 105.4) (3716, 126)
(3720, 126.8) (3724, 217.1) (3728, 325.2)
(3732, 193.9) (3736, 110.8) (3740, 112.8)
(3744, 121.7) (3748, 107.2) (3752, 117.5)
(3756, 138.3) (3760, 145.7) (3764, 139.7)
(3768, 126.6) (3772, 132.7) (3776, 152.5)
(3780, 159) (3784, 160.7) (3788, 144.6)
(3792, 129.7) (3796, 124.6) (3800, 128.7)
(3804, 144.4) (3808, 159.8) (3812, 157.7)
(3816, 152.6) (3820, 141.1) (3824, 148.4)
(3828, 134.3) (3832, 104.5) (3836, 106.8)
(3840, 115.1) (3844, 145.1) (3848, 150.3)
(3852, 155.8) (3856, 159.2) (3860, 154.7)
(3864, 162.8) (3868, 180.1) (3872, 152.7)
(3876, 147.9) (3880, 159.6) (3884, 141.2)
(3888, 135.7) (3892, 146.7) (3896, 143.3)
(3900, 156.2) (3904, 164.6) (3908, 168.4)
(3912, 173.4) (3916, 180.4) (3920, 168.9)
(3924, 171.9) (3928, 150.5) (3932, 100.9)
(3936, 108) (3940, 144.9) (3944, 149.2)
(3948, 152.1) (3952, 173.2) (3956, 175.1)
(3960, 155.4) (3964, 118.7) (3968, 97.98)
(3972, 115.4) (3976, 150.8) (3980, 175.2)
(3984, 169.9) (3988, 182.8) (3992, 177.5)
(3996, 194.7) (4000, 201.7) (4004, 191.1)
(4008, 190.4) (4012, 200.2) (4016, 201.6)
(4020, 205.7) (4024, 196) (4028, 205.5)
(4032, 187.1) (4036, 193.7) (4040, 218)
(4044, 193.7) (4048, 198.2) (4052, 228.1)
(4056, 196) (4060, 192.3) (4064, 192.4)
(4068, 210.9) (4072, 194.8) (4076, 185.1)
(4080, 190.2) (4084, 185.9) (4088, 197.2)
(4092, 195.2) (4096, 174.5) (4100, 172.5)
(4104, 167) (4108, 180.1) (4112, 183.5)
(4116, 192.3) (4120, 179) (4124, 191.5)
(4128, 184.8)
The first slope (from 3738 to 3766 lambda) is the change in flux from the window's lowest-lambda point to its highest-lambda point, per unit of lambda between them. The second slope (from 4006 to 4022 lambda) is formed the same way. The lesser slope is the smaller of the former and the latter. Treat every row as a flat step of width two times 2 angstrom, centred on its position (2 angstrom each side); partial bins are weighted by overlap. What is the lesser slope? 1.1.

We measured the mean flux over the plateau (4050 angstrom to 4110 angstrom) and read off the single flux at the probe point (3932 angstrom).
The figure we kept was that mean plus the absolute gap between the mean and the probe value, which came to 281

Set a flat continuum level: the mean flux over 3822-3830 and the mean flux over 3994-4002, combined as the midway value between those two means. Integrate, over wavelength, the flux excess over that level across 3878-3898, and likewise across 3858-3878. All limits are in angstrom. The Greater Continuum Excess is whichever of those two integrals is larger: -203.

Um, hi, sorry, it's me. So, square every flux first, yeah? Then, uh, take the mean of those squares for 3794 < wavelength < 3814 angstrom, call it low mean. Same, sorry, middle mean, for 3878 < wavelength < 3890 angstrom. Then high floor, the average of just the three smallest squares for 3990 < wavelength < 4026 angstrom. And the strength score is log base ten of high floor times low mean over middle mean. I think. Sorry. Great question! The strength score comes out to 4.53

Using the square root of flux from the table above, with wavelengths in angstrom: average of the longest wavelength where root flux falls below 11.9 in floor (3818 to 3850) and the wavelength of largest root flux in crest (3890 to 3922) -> 3878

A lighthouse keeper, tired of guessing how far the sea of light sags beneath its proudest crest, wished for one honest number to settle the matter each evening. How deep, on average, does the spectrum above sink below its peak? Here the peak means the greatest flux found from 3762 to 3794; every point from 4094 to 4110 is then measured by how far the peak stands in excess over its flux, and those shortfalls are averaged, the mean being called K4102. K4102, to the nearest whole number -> -13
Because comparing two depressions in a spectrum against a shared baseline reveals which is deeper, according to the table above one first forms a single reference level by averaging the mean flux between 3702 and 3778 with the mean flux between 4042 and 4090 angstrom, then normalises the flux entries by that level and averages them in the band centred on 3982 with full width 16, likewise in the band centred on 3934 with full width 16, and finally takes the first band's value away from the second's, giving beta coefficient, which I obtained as -0.26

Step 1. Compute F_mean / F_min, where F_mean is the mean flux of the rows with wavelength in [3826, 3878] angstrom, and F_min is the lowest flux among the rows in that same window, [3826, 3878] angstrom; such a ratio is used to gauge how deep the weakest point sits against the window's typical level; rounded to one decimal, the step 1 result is 1.4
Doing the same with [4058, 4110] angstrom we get 1.1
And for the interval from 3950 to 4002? 1.6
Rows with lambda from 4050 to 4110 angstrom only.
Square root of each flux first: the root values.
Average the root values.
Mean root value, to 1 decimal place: 13.8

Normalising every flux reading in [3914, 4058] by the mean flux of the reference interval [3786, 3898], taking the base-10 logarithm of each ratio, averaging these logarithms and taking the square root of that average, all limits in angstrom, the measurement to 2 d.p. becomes 0.27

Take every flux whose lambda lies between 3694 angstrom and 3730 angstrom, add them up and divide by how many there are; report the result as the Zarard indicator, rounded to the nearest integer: 153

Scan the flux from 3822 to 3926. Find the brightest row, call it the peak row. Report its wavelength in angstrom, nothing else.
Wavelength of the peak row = 3916 angstrom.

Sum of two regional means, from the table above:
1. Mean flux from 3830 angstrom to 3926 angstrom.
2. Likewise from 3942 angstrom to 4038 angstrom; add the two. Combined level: 325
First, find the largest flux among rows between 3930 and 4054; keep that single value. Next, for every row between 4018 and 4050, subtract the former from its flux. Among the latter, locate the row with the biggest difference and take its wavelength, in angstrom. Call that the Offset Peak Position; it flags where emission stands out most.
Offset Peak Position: 4040 angstrom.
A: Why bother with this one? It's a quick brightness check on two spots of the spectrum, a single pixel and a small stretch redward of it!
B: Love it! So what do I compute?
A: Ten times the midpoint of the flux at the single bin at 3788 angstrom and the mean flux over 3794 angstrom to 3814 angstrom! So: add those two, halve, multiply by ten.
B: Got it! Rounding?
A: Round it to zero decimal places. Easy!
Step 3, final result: 1438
